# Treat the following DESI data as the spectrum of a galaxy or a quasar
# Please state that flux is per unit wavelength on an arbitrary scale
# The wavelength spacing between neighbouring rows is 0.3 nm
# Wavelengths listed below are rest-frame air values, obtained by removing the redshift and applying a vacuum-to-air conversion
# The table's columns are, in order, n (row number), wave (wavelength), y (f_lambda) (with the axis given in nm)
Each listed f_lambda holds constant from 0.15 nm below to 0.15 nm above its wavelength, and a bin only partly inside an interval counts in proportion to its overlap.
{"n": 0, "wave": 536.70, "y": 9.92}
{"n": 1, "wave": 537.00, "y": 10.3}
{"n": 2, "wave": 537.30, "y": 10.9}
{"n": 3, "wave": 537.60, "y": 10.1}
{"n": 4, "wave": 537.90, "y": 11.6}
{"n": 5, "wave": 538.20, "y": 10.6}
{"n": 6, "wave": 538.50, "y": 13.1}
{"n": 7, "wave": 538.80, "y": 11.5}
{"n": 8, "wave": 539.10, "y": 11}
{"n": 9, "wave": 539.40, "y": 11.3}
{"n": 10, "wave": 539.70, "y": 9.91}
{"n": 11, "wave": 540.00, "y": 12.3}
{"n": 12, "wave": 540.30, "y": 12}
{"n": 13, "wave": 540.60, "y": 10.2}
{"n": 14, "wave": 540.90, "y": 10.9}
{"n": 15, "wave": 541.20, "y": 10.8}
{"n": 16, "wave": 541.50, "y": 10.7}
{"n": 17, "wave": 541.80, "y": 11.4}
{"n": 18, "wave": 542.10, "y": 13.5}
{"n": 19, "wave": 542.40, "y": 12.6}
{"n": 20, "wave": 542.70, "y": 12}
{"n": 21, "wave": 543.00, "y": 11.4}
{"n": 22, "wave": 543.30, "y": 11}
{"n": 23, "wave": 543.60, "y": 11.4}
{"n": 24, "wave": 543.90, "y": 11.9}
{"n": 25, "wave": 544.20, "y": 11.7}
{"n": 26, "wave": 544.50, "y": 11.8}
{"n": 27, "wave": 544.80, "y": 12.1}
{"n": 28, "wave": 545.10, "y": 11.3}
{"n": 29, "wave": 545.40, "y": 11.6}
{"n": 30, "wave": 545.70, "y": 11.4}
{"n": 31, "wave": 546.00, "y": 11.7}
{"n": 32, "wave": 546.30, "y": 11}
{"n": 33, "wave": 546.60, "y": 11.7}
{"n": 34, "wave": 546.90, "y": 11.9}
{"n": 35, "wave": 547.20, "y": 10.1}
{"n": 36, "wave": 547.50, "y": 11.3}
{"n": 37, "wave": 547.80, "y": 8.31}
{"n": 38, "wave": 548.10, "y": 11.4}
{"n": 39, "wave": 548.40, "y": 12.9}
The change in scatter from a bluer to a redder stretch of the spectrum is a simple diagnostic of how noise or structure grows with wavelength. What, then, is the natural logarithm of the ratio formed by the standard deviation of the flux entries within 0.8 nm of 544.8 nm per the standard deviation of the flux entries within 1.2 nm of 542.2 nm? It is -1.2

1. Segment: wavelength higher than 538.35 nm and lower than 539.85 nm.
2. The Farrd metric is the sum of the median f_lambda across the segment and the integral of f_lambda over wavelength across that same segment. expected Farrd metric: 28.3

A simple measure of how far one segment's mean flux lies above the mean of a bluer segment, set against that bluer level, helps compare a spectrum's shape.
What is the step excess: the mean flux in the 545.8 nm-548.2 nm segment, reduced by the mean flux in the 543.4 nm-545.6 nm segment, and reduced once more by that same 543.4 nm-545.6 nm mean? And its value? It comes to -12.4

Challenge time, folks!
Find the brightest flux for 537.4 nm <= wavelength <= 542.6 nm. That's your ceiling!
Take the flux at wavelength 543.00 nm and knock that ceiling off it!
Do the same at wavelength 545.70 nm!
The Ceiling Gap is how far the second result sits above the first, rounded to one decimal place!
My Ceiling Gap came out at 0.0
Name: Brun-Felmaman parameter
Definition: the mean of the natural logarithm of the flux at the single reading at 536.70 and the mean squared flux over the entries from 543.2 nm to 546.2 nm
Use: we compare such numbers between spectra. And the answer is 68.4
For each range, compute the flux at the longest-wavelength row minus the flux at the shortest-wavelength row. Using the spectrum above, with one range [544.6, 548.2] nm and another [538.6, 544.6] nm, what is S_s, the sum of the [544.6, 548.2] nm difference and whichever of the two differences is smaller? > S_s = -1.4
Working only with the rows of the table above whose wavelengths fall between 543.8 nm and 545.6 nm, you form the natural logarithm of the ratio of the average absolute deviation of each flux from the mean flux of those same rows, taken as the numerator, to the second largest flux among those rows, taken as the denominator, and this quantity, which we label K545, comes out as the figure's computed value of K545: -4.09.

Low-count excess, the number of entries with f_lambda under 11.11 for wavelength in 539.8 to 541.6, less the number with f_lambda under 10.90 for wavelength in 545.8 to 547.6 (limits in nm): 3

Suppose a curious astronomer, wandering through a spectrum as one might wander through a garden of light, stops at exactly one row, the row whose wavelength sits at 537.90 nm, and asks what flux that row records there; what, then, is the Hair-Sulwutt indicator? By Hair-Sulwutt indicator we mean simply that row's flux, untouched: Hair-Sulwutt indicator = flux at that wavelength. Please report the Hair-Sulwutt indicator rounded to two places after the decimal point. 11.60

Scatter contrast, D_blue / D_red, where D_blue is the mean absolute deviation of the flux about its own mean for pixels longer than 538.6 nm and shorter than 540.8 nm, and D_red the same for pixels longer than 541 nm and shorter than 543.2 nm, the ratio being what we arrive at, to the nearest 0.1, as 0.9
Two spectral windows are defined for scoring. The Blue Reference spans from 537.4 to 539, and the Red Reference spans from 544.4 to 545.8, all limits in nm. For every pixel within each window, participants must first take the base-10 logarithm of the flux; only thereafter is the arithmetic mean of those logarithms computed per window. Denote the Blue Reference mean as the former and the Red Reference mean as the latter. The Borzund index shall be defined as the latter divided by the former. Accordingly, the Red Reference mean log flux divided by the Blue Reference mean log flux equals 1.01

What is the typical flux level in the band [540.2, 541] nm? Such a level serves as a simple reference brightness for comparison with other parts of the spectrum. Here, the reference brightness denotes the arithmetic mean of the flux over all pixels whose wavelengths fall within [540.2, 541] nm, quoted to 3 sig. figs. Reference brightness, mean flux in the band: 11.0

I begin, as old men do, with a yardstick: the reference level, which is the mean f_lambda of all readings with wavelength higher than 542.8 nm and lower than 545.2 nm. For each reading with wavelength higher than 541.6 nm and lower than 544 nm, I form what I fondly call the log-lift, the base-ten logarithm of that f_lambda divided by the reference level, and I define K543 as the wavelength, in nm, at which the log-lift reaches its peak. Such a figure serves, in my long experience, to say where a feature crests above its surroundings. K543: 542.10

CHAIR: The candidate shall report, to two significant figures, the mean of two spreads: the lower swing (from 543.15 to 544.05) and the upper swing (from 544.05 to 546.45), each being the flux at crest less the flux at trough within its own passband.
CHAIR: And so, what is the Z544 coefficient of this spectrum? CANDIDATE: 1.0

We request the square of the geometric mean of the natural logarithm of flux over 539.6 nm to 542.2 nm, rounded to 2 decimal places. 5.85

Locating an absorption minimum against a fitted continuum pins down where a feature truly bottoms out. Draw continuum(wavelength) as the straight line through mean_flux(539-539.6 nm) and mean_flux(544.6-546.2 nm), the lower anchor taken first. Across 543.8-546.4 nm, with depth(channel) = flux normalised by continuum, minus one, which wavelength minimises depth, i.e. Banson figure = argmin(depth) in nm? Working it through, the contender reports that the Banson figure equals 546.30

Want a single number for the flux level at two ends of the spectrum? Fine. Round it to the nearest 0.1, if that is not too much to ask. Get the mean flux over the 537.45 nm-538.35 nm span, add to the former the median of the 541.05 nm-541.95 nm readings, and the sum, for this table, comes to 21.6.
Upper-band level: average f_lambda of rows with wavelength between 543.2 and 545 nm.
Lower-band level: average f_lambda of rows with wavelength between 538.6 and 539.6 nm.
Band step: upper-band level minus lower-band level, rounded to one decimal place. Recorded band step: 0.4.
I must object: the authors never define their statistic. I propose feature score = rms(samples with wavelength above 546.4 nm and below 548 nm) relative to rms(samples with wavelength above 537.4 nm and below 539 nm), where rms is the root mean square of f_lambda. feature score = 0.94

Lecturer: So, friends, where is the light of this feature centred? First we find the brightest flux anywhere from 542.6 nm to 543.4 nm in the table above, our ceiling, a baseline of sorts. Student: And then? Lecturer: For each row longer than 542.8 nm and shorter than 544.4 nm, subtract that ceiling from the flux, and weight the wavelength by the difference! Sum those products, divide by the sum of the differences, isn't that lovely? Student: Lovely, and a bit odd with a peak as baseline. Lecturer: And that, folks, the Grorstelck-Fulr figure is 543.43 nm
